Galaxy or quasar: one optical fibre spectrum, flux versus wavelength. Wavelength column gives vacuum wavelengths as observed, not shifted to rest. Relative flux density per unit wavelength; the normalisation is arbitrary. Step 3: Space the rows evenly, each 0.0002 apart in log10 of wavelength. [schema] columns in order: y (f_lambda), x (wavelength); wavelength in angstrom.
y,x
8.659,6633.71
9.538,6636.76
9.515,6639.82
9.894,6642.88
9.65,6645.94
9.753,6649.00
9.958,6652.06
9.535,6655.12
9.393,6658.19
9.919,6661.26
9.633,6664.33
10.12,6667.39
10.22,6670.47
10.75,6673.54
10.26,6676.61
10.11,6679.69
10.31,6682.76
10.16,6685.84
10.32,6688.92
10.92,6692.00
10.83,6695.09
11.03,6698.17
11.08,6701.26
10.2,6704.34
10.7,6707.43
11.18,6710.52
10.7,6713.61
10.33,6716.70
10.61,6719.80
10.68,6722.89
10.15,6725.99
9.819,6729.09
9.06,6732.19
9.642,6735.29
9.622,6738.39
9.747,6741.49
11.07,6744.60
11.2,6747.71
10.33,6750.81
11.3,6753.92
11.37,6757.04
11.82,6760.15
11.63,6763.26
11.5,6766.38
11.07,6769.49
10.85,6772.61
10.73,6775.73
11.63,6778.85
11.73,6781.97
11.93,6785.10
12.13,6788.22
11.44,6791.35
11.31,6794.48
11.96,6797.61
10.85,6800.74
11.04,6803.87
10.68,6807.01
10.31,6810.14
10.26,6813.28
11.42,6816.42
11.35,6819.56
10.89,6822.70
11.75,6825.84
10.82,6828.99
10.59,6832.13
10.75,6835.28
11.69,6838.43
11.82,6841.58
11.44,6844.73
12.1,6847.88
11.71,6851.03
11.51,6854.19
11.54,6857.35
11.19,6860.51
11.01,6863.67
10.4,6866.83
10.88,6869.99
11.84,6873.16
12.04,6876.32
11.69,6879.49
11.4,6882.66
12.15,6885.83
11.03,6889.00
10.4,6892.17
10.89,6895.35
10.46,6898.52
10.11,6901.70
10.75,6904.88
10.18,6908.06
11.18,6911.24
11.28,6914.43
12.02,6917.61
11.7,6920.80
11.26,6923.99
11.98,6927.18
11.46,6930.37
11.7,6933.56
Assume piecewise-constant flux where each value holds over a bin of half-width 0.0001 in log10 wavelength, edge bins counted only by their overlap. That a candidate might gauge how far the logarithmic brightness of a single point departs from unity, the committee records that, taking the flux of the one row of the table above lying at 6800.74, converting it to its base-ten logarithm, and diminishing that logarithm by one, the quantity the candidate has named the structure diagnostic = 0.035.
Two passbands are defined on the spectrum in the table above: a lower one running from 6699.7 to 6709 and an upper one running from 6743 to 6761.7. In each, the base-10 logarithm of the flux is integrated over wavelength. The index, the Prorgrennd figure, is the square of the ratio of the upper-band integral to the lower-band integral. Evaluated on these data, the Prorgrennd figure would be 4.2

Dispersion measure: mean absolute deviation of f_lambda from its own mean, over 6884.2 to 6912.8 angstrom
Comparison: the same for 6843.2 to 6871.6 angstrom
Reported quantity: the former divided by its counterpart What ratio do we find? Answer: 1.2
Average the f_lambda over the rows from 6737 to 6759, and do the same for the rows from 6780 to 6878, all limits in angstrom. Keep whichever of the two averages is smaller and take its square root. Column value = 3.27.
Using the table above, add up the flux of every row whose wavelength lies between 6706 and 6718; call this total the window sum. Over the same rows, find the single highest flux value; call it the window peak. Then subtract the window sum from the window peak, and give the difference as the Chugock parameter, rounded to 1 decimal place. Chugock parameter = -31.7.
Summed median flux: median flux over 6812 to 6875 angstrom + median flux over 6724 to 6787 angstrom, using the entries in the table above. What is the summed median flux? 22.5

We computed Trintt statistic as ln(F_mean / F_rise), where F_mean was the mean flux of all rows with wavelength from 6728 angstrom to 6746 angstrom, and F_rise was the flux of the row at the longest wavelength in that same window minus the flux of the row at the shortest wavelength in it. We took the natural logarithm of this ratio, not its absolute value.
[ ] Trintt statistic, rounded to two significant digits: 2.1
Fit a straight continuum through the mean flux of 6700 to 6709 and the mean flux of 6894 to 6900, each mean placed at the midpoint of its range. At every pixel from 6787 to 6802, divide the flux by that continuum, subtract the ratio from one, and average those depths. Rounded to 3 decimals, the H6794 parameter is -0.082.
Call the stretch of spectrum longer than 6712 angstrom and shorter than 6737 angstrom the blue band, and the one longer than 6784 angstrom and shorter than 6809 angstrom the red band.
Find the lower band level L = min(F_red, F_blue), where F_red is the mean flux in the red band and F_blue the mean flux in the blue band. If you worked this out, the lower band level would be 10.1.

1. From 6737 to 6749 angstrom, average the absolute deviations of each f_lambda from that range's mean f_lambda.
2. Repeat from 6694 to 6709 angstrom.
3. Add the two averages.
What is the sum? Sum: 0.980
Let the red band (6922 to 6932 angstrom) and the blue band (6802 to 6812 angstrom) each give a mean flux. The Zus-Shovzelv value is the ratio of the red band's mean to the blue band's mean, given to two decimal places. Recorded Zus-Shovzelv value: 1.08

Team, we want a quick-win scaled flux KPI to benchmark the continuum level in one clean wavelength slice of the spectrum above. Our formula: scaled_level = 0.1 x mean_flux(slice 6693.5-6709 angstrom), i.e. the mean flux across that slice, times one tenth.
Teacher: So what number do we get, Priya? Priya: 1.08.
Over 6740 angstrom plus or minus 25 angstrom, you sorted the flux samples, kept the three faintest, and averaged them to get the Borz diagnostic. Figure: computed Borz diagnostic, 9.4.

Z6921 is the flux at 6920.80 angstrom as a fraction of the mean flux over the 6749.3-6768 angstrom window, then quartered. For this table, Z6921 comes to 0.258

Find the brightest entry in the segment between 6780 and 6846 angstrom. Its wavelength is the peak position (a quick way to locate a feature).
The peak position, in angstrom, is 6788.22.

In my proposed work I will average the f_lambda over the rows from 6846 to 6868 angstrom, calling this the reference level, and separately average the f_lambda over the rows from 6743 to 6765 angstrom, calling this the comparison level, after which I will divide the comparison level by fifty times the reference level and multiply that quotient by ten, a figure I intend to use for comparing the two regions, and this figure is 0.198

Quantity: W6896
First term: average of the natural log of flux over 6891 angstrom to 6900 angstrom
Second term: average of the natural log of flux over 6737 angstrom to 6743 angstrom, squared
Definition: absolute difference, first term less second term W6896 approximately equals 2.80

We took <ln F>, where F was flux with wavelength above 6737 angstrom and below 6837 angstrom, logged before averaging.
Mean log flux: 2.41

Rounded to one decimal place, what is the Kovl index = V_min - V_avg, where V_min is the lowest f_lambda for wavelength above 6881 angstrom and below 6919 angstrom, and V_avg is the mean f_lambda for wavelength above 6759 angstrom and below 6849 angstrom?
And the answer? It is -1.2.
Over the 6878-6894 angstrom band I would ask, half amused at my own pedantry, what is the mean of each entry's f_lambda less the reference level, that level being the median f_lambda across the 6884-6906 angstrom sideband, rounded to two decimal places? 0.58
